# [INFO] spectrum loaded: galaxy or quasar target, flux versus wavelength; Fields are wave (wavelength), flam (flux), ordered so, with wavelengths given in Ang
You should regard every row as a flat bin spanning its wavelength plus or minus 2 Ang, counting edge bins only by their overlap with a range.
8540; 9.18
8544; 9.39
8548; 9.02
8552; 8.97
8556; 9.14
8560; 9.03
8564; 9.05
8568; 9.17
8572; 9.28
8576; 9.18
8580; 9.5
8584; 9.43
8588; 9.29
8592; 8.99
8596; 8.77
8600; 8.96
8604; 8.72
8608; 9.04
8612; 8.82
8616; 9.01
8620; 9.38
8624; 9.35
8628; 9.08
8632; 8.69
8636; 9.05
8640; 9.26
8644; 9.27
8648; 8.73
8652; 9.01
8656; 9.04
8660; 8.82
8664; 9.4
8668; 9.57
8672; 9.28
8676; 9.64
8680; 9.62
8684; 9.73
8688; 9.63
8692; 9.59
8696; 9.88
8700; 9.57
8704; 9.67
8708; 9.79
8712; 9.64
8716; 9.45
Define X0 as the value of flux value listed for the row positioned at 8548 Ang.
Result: 9.02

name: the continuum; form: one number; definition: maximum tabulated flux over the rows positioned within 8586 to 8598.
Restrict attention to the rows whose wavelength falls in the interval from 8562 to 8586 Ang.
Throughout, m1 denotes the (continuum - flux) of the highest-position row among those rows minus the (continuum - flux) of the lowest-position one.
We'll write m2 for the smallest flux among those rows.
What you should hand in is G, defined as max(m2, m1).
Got 9.05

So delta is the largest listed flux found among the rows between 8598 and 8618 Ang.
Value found 9.04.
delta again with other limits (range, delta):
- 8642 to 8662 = 9.27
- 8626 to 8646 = 9.27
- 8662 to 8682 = 9.64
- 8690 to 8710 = 9.88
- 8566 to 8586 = 9.5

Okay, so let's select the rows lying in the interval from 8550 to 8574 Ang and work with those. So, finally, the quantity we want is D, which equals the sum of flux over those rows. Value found 55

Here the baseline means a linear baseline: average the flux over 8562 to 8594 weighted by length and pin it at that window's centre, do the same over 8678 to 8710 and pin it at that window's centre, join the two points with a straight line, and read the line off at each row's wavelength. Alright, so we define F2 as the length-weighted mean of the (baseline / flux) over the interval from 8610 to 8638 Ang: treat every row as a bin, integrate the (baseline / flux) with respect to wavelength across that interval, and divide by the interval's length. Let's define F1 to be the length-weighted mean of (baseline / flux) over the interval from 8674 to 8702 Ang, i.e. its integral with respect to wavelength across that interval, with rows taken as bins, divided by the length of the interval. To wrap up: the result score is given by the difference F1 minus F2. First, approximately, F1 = 1.000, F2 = 1.04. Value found -0.041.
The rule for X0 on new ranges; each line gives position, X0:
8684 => 9.73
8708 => 9.79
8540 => 9.18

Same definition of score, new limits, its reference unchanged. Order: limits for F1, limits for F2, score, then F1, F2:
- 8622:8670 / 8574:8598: 0.035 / 1.044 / 1.01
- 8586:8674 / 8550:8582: 0.038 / 1.041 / 1.00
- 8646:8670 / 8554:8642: 0.026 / 1.051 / 1.02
